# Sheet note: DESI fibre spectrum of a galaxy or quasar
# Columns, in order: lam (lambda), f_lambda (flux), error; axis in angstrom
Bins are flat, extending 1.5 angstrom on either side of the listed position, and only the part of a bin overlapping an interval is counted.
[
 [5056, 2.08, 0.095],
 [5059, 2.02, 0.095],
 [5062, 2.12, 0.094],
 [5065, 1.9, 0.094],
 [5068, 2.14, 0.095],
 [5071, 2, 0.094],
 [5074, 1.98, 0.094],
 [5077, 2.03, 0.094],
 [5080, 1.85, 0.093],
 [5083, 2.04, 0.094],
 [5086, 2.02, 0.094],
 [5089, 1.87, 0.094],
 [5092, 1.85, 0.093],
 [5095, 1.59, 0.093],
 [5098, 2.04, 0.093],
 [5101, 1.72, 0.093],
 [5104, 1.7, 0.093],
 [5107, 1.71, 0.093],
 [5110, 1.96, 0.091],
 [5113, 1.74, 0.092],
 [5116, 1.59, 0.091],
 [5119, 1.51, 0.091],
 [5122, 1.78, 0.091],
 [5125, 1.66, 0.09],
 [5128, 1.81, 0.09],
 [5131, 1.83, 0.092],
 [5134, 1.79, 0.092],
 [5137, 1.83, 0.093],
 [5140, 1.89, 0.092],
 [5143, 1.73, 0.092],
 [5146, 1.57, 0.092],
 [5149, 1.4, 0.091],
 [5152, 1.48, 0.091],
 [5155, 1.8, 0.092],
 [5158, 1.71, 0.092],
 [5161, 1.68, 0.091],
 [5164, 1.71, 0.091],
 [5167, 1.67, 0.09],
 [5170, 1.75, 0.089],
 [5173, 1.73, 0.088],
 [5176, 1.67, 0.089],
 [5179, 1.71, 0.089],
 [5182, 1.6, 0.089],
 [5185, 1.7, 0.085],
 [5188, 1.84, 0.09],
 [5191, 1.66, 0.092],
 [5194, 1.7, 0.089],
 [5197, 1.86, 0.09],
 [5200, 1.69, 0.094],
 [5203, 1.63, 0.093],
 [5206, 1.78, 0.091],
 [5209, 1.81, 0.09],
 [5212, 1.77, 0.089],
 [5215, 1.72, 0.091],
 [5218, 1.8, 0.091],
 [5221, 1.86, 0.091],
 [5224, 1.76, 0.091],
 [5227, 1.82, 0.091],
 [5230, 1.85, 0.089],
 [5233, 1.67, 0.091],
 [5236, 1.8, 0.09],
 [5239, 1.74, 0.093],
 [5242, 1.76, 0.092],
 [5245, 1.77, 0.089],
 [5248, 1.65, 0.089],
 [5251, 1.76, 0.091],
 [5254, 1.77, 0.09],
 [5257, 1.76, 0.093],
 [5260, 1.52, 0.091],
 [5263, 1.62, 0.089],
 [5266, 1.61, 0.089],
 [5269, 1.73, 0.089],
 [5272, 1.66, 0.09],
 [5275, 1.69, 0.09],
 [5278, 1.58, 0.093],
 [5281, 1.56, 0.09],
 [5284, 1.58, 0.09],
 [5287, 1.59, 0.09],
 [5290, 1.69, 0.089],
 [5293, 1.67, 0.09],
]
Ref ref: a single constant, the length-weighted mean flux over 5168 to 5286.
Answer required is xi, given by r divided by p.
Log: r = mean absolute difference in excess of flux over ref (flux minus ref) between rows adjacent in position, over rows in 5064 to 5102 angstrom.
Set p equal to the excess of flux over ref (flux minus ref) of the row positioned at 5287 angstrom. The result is -1.4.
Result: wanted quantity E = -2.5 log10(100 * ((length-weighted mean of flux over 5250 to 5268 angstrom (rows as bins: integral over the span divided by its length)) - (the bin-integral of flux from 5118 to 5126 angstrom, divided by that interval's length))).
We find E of -0.4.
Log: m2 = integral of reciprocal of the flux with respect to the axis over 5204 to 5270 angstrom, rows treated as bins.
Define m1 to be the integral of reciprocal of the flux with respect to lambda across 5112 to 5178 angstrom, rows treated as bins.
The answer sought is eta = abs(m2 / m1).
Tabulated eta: 0.97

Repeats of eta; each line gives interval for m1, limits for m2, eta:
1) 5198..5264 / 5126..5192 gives 1.02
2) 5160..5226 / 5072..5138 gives 0.96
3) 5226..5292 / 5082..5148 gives 0.95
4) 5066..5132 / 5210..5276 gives 1.05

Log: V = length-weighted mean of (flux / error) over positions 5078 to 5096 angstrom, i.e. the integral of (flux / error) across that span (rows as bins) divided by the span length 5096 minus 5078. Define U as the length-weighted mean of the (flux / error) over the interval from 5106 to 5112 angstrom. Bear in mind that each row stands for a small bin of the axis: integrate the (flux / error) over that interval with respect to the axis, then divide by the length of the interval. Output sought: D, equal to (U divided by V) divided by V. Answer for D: 0.049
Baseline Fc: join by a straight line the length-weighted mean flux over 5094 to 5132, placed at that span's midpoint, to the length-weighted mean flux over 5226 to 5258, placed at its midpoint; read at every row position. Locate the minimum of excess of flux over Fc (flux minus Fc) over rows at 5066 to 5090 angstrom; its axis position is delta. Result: 5080 angstrom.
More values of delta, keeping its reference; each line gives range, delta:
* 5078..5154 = 5149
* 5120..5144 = 5125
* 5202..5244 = 5203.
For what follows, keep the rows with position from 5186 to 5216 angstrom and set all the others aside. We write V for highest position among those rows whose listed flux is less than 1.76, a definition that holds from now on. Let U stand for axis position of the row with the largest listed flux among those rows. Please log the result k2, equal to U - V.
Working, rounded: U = 5197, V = 5215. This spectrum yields -18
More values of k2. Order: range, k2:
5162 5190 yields 3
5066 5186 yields -117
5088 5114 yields -15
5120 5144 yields -3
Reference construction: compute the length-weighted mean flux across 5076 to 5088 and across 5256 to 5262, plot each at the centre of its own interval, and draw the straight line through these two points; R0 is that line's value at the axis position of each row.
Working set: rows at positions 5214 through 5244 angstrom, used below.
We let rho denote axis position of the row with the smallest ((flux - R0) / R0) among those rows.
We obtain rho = 5233 angstrom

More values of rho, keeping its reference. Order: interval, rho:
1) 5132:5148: 5146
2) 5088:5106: 5095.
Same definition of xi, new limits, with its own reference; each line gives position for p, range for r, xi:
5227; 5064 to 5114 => 1.5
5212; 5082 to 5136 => 2.8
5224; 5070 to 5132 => 3.3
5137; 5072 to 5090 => 1.0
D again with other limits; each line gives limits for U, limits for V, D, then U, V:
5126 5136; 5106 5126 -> 0.056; 19.7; 18.7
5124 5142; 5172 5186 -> 0.054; 19.7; 19.1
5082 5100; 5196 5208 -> 0.057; 20.2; 18.9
